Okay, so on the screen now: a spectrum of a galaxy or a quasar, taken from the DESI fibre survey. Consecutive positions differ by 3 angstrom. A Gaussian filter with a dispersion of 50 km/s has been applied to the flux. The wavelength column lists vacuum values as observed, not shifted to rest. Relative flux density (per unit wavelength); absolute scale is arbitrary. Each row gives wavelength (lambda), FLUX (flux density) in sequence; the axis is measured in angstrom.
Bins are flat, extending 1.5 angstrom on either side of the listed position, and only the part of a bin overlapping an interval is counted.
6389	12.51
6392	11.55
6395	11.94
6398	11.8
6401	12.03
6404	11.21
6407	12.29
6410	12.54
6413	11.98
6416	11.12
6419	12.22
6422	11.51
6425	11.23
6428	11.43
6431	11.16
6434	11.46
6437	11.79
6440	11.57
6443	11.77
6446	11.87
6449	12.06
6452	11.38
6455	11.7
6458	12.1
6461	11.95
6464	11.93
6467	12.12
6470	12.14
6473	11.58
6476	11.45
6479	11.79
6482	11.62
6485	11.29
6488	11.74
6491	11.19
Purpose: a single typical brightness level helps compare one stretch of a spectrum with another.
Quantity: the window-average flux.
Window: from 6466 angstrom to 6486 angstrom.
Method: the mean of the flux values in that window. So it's 11.71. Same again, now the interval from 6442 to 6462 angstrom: 11.83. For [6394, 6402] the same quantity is 11.92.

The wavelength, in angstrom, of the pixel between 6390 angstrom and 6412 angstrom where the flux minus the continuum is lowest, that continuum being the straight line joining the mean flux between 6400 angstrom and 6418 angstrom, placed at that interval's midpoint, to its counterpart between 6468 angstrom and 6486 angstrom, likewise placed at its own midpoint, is 6404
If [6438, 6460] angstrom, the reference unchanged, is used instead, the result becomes 6452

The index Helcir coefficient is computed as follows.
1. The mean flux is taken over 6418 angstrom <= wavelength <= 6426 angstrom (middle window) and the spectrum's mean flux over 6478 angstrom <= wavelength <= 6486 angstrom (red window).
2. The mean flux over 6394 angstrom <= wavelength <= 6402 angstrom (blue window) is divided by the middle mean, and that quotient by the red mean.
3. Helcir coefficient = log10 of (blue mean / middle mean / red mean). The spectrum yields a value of -1.053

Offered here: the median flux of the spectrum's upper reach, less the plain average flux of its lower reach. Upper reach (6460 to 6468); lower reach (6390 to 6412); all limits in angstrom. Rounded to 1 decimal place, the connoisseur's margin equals 0.0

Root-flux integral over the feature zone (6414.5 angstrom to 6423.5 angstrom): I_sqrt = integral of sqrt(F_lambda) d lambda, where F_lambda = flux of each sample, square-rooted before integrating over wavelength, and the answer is 30.7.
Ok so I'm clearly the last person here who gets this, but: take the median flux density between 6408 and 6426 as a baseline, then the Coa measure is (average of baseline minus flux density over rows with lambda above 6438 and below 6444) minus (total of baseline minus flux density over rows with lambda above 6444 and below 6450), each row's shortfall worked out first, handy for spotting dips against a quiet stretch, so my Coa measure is 0.51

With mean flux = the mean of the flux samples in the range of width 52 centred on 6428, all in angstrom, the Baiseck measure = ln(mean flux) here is 2.46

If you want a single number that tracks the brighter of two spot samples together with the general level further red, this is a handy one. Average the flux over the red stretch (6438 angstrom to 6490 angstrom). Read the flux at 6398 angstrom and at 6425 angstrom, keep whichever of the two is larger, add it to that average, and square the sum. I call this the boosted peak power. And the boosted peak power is 555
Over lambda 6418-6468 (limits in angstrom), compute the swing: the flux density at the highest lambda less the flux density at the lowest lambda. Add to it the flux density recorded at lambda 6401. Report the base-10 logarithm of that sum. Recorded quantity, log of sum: 1.077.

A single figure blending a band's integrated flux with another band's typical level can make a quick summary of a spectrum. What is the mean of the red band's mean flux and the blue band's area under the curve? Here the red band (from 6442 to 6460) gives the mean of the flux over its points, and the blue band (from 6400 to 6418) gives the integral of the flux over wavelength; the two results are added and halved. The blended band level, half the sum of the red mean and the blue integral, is 113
